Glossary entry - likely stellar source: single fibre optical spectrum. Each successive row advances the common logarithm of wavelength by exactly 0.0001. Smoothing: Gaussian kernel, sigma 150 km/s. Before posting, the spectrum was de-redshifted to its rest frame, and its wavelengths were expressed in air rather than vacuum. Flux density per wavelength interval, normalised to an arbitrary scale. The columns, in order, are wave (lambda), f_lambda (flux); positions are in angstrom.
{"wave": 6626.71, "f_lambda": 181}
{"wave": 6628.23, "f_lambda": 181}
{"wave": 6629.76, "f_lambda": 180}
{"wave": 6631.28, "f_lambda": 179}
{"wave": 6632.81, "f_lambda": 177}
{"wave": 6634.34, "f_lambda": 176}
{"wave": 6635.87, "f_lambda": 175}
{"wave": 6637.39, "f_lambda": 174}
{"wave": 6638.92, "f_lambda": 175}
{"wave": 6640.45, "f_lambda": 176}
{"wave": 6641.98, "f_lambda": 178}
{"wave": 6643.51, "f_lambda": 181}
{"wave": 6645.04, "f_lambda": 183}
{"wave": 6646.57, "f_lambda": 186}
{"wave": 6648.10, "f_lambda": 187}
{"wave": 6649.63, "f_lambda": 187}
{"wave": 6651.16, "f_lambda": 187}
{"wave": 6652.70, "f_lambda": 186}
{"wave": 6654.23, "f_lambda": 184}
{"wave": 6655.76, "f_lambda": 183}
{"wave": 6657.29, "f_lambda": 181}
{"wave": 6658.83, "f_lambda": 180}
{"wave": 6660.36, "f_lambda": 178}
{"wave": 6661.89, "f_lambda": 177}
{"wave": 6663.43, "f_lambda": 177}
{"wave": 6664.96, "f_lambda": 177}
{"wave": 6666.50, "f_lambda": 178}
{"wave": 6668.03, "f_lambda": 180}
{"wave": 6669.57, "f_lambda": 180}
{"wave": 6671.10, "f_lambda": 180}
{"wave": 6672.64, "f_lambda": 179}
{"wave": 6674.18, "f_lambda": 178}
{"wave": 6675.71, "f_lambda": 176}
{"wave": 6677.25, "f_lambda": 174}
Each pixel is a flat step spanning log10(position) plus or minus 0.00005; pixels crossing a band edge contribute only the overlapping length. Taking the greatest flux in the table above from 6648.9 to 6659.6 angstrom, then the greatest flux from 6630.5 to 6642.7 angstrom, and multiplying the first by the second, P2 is 33473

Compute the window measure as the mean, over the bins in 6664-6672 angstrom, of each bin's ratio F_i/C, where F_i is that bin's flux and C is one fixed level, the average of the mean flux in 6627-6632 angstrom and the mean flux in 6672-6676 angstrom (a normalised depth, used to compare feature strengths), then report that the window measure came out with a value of 1.00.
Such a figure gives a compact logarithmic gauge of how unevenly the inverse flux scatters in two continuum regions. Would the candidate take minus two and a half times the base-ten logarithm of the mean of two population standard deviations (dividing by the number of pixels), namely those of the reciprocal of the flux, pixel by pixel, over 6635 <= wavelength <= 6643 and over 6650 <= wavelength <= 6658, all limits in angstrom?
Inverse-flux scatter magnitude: 10.7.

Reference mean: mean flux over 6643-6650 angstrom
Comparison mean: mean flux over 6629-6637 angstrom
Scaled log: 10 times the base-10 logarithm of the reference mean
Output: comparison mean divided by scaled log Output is 7.83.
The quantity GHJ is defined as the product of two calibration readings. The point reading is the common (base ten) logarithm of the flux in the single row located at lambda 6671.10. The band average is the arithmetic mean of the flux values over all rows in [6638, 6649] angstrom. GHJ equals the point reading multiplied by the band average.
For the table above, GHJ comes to 408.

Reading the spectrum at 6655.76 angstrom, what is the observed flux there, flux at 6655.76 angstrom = 183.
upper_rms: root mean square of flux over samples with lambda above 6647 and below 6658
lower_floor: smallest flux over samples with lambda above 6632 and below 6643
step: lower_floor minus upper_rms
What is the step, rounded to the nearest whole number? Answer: -11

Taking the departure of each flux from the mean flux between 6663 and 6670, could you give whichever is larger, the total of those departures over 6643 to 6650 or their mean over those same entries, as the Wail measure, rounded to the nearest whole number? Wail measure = 32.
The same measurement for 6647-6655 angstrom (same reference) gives 39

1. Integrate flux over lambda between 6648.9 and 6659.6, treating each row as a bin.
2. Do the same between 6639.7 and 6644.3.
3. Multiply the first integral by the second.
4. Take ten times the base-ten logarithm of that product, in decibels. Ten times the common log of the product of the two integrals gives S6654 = 62.1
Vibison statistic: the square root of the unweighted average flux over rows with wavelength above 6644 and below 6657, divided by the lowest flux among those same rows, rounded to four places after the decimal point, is 0.0744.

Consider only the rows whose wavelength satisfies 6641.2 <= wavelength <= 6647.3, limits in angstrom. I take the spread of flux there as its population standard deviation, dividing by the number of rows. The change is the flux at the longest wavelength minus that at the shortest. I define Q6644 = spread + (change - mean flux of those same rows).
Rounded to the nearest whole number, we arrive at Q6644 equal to -171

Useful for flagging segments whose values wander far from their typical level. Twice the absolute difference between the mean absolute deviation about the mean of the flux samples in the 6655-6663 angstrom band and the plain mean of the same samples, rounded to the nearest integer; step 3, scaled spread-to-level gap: 356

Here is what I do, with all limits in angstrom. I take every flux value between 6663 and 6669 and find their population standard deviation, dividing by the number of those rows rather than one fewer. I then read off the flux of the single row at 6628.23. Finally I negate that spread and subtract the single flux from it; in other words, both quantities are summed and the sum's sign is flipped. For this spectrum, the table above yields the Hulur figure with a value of -182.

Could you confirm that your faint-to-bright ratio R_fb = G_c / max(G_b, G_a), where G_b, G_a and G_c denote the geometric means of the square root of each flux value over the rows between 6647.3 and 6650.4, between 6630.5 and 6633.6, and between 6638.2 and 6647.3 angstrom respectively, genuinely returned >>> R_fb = 0.981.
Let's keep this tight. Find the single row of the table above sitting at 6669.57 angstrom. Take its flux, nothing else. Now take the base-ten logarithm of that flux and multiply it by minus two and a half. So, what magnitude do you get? -5.64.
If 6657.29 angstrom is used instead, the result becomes -5.64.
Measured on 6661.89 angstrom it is -5.62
